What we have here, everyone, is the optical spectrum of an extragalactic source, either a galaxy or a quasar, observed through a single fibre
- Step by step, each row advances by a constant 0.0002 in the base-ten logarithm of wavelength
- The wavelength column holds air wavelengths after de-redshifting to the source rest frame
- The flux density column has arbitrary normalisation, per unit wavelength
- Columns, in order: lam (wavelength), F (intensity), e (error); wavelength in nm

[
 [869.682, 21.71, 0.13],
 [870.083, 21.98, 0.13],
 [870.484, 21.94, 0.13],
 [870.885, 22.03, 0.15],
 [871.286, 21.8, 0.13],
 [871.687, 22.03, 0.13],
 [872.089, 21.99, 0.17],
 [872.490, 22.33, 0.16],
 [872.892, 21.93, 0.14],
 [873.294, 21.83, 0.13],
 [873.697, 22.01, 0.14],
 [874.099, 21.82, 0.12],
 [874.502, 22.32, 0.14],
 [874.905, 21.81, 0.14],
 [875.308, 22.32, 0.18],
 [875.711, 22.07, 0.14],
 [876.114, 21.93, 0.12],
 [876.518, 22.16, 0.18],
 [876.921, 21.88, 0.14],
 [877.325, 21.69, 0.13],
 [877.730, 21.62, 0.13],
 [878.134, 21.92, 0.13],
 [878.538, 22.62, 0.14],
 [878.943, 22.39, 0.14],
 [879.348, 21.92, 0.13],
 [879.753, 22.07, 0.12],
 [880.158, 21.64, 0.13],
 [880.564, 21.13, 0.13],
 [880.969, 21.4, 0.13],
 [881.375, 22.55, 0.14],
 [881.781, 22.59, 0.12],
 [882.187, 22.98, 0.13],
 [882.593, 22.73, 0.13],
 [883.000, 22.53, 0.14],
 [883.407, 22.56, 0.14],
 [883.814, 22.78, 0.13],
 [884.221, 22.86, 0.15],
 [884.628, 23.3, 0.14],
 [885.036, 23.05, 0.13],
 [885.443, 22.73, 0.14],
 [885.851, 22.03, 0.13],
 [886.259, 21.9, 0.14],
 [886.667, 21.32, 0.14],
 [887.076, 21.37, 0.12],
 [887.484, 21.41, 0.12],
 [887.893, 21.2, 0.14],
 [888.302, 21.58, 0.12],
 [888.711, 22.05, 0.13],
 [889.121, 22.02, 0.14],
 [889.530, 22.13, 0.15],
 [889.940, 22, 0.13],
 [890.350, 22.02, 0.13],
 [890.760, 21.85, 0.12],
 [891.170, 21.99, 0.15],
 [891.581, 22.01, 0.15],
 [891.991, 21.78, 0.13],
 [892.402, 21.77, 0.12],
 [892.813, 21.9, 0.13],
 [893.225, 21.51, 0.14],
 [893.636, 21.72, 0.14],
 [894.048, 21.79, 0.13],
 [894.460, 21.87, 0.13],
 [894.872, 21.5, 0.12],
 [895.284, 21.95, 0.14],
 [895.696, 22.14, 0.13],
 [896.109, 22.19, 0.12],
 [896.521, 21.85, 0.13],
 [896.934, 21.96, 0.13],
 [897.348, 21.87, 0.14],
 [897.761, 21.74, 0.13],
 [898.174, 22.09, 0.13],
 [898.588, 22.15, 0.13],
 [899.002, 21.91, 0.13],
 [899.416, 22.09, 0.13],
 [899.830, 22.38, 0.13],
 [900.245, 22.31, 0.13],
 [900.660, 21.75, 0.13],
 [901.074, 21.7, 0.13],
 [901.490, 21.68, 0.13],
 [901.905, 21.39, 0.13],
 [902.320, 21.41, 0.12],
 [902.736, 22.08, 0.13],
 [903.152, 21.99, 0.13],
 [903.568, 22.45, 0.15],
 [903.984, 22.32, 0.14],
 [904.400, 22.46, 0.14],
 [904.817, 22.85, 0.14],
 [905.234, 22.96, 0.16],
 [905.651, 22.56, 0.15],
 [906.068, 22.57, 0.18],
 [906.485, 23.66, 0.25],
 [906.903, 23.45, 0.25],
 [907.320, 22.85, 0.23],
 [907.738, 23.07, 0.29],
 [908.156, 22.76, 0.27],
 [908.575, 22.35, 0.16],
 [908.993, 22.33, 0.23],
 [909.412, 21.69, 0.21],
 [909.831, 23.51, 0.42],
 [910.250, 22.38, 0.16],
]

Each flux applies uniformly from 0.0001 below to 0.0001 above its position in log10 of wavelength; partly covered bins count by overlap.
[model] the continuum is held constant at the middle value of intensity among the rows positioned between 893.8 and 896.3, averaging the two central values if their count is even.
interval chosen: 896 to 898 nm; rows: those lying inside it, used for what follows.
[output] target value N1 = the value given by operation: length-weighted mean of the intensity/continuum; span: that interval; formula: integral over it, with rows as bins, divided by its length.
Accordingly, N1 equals 1.00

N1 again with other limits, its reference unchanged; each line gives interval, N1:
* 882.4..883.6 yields 1.03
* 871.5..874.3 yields 1.00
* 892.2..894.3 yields 0.99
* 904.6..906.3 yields 1.04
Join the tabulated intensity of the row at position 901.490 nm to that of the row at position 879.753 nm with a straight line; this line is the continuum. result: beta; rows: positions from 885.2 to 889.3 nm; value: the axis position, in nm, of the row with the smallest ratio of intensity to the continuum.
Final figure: 887.893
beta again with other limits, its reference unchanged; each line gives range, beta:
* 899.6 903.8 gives 901.905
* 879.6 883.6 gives 880.564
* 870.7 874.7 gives 871.286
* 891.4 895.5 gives 893.225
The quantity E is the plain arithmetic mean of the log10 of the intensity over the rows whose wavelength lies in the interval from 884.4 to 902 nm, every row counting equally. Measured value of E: 1.34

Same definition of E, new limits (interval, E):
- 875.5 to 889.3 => 1.34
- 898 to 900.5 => 1.35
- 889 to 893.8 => 1.34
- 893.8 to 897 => 1.34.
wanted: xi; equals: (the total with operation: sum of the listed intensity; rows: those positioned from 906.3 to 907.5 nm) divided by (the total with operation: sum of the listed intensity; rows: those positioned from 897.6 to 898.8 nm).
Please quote 1.060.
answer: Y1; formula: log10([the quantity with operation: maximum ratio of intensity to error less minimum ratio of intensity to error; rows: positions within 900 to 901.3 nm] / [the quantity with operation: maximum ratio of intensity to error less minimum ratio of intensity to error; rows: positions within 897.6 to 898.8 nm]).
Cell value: 0.2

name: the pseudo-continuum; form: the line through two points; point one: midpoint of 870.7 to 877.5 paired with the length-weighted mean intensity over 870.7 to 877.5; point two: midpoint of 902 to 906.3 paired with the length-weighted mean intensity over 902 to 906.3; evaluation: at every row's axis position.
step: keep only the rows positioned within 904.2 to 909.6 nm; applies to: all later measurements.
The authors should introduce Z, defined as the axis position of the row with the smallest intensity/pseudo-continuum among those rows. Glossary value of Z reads 909.412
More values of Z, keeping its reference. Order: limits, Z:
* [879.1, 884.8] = 880.564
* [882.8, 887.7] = 886.667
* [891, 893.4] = 893.225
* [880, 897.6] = 887.893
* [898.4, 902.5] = 901.905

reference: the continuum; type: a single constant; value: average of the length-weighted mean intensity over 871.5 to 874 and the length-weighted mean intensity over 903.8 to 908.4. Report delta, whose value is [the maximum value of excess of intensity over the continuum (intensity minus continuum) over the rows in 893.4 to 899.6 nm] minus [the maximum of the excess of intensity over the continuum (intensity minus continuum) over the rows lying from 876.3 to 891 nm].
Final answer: -1.1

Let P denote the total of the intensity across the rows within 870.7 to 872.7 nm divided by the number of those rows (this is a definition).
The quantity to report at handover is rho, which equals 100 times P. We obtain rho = 2204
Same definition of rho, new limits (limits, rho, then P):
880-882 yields 2186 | 21.9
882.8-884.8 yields 2281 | 22.8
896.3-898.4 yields 2190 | 21.9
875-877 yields 2207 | 22.1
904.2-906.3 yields 2268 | 22.7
